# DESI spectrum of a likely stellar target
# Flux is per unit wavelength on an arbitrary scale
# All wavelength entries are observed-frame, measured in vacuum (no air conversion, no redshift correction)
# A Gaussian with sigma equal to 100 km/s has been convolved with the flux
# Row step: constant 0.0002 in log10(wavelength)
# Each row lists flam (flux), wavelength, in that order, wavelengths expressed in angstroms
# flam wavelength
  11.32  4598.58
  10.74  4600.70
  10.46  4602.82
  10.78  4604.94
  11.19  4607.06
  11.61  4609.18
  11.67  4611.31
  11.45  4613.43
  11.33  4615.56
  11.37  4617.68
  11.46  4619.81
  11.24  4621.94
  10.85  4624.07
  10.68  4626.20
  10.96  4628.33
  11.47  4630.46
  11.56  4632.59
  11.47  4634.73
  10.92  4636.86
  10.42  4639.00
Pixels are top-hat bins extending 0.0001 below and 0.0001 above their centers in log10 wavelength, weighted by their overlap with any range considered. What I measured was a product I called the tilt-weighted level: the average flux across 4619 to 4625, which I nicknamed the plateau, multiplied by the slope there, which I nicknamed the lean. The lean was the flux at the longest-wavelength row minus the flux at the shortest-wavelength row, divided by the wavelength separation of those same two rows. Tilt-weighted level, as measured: -1.6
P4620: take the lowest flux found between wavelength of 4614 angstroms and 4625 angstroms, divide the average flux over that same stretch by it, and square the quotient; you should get 1.08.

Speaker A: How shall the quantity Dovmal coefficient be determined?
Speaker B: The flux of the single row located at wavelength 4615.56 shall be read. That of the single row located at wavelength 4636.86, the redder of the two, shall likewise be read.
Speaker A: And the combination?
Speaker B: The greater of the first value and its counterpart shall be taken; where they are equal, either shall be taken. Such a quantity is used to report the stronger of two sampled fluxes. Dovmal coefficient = 11.3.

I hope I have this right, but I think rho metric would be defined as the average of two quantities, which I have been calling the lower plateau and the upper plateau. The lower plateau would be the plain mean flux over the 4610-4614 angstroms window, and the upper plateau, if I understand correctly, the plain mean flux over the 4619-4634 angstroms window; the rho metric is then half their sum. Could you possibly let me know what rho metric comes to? 11.4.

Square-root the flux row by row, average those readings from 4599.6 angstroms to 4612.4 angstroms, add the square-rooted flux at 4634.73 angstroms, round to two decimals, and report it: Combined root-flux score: 6.71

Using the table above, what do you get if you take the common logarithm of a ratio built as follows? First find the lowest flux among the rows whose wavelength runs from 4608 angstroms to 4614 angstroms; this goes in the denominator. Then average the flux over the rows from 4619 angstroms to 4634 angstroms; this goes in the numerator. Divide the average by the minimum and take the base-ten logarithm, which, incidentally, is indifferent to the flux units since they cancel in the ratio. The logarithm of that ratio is -0.011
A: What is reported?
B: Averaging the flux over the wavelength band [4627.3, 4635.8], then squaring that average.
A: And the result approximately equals 129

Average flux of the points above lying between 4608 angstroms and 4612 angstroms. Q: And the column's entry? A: 11.6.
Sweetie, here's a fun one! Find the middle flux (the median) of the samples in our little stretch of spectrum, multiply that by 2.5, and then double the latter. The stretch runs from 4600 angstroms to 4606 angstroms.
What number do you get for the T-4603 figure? 53.7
